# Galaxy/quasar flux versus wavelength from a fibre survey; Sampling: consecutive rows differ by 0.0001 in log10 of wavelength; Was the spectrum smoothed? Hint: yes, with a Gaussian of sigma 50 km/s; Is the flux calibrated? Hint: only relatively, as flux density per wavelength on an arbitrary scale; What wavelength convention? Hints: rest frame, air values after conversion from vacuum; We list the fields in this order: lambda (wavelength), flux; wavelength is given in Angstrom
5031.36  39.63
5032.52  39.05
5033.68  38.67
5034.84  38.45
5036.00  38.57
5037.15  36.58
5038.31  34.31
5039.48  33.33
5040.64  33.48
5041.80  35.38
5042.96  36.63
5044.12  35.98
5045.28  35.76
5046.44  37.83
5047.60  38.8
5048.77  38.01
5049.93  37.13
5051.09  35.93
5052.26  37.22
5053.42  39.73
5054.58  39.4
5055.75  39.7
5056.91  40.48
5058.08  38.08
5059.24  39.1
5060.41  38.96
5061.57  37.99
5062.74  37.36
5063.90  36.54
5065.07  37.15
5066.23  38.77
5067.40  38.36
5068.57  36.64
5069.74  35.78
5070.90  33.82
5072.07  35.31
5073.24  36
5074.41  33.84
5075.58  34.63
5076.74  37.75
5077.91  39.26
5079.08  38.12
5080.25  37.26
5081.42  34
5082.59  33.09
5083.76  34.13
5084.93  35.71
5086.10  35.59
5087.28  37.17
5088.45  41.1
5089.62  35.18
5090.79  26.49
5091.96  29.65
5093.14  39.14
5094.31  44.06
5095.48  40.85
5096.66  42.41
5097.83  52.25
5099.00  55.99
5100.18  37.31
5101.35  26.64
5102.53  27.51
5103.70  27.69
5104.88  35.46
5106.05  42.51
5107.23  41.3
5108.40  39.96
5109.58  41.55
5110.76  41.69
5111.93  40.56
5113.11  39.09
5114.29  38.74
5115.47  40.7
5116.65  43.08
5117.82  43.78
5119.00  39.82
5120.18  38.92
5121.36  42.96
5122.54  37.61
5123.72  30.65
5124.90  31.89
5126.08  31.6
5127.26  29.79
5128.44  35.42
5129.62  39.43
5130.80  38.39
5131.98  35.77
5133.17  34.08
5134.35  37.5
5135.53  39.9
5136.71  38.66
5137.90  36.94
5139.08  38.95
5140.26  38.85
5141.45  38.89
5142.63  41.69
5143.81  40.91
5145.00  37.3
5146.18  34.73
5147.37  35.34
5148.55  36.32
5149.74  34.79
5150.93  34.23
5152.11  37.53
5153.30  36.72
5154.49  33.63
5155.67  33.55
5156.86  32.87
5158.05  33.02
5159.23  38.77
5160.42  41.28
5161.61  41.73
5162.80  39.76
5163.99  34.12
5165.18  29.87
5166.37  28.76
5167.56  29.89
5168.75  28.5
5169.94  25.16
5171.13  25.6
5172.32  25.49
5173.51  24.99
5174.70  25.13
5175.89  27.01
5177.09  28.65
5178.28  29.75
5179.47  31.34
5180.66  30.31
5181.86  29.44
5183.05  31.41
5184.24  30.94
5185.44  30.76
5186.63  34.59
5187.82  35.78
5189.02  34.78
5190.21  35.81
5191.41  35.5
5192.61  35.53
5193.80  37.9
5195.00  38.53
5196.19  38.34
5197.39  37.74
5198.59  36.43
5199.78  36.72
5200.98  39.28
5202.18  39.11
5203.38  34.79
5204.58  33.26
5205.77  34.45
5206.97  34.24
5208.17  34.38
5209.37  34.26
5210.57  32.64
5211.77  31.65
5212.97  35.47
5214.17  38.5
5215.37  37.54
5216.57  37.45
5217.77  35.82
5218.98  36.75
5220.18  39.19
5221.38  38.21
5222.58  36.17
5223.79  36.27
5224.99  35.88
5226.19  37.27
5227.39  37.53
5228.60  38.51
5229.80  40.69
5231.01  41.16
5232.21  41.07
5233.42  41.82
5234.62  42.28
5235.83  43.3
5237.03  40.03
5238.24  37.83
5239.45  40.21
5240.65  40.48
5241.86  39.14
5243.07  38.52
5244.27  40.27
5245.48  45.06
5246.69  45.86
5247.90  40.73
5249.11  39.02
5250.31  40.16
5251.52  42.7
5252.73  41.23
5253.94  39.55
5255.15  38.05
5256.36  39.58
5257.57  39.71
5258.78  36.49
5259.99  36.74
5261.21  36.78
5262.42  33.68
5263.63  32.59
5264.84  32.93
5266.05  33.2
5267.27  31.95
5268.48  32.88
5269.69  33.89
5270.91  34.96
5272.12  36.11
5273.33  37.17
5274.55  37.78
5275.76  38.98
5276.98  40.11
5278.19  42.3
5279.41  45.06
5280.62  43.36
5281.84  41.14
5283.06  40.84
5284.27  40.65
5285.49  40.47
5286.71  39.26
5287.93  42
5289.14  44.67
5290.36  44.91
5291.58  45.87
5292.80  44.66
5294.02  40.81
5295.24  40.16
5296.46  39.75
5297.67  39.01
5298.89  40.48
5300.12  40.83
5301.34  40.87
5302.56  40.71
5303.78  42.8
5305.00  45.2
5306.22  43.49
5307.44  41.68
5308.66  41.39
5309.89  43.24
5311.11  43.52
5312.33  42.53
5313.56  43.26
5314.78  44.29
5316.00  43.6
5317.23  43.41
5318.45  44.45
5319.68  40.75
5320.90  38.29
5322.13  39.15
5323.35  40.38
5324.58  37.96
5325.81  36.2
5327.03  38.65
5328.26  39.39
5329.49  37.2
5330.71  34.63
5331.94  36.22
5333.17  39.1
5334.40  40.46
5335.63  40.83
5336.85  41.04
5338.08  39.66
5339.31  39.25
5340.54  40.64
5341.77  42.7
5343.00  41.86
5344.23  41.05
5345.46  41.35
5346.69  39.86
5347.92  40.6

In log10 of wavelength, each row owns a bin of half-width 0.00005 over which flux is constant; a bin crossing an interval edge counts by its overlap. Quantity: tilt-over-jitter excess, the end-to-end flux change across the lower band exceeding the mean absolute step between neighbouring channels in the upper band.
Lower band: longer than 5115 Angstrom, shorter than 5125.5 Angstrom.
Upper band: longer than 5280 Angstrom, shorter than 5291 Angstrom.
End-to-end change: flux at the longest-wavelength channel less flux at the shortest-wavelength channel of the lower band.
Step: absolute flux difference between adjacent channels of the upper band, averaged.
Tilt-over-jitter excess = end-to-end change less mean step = -10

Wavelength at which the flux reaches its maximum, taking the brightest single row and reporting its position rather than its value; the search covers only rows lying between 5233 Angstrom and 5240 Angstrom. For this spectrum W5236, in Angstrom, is 5235.83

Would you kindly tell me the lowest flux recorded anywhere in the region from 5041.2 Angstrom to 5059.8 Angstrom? 35.38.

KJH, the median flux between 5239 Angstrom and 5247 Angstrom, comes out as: 40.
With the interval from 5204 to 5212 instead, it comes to 34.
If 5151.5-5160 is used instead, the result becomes 34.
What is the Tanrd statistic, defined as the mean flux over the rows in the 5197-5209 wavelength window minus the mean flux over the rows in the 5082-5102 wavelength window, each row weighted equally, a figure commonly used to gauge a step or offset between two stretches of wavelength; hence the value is -2.0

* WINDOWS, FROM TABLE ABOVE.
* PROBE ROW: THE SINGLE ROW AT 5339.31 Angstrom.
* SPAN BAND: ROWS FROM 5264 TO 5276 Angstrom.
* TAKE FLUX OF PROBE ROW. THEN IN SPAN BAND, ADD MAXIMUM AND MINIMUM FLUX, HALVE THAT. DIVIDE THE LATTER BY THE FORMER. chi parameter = 0.90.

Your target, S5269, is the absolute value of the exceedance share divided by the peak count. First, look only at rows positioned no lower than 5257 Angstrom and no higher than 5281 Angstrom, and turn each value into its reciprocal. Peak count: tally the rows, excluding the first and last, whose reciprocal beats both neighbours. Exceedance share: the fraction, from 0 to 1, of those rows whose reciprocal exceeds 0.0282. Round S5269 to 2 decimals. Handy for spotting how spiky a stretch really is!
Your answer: 0.13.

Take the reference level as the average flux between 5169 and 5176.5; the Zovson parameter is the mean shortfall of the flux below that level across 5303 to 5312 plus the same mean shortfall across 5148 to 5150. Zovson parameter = -27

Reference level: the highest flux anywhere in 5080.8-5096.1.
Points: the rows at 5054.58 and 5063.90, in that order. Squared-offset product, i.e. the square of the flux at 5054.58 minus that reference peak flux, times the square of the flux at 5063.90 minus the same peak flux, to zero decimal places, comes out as 1228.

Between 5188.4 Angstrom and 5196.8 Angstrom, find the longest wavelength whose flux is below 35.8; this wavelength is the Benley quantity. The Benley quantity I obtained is 5192.61 Angstrom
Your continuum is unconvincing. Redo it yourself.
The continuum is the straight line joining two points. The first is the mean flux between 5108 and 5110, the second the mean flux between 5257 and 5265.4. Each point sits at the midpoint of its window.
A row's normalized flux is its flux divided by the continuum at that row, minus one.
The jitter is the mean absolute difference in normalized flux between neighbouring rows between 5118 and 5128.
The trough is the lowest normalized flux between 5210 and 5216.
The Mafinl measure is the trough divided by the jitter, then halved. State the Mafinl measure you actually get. -1.03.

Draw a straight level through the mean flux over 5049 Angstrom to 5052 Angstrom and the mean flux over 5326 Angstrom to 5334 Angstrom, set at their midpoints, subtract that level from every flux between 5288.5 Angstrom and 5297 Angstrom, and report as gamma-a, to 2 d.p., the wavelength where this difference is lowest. 5296.46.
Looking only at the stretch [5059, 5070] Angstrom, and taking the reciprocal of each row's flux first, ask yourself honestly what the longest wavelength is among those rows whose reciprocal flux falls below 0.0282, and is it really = 5069.74 Angstrom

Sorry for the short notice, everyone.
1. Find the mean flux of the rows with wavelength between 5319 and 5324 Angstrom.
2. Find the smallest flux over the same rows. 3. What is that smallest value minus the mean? -1.4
